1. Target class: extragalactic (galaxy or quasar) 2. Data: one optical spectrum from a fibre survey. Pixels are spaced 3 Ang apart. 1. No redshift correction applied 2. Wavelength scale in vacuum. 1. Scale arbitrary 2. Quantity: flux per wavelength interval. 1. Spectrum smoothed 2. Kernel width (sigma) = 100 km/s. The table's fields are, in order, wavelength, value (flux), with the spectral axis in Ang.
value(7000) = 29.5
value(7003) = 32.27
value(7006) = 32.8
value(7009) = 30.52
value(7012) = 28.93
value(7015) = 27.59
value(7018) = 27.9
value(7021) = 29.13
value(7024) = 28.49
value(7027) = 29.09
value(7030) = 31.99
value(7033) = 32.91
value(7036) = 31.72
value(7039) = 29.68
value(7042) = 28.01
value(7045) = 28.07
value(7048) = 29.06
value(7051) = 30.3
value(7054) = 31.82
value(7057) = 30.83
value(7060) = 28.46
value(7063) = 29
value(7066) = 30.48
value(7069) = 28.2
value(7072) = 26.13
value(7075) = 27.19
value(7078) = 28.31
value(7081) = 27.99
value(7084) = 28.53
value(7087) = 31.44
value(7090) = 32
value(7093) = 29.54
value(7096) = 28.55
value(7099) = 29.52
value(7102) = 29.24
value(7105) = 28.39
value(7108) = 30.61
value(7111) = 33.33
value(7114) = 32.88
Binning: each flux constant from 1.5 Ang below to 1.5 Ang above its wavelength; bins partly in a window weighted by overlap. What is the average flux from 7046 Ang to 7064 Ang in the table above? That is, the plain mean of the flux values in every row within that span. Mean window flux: 29.9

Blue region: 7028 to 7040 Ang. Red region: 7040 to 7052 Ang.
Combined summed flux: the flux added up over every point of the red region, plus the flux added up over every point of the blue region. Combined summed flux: 242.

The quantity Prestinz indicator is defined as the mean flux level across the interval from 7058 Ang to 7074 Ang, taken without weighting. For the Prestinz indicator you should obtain 28.5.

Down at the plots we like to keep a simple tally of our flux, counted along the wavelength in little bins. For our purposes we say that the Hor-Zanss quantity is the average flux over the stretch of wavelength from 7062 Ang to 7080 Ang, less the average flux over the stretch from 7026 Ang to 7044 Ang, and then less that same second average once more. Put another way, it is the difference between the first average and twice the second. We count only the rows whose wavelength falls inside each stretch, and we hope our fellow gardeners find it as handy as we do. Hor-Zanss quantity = -32.9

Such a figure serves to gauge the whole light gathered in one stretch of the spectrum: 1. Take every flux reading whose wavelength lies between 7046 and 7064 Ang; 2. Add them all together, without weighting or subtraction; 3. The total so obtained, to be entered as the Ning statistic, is 179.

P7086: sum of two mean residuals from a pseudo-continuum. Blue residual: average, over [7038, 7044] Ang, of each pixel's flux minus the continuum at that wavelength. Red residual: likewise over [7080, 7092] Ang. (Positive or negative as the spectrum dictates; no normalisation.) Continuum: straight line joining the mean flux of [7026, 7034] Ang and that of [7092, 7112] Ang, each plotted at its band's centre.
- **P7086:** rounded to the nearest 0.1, -2.5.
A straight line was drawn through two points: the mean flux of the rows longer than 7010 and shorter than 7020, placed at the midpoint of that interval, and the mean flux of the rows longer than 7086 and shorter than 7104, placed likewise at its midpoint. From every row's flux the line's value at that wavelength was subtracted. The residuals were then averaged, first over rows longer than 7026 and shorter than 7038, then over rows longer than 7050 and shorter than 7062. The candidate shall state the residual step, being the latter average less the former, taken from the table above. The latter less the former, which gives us -1.7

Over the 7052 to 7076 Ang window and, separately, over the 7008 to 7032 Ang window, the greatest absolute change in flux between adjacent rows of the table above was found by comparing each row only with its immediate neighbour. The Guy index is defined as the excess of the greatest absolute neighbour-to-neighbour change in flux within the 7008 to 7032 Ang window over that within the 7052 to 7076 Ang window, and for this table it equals 0.53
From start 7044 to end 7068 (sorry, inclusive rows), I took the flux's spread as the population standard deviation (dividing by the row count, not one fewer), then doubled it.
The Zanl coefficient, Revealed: 2.4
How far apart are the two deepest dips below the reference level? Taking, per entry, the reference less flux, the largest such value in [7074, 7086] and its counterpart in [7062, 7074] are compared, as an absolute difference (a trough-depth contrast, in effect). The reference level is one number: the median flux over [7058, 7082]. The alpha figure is 1.1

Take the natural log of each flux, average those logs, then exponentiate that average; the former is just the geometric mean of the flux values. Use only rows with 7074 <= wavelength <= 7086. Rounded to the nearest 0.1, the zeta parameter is 28.0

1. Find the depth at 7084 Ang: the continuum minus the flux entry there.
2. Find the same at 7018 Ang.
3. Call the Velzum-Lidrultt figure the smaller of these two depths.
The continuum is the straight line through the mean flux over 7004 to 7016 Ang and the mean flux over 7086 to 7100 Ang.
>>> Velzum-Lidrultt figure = 1.7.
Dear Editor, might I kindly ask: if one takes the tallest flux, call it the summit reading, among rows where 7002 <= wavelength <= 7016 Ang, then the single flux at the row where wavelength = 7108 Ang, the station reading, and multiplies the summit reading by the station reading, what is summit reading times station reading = 1004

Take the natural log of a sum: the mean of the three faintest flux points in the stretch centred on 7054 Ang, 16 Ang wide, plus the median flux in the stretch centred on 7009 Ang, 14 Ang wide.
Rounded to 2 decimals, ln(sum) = 4.09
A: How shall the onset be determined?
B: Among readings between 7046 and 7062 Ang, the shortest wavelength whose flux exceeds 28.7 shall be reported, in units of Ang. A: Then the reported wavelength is 7048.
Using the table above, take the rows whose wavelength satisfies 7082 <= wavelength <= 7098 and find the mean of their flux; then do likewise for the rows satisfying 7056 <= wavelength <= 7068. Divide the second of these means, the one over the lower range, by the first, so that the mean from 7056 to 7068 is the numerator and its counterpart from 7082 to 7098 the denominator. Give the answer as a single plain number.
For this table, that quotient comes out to 0.99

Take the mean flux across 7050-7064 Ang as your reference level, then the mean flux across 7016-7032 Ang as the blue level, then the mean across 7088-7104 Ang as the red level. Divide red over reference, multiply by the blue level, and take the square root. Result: 5.39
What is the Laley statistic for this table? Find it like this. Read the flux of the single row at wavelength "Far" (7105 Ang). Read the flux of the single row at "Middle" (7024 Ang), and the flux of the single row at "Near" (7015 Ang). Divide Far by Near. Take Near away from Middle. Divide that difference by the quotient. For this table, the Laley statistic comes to 0.9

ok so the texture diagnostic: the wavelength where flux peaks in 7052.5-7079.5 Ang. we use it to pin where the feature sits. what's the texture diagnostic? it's 7054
